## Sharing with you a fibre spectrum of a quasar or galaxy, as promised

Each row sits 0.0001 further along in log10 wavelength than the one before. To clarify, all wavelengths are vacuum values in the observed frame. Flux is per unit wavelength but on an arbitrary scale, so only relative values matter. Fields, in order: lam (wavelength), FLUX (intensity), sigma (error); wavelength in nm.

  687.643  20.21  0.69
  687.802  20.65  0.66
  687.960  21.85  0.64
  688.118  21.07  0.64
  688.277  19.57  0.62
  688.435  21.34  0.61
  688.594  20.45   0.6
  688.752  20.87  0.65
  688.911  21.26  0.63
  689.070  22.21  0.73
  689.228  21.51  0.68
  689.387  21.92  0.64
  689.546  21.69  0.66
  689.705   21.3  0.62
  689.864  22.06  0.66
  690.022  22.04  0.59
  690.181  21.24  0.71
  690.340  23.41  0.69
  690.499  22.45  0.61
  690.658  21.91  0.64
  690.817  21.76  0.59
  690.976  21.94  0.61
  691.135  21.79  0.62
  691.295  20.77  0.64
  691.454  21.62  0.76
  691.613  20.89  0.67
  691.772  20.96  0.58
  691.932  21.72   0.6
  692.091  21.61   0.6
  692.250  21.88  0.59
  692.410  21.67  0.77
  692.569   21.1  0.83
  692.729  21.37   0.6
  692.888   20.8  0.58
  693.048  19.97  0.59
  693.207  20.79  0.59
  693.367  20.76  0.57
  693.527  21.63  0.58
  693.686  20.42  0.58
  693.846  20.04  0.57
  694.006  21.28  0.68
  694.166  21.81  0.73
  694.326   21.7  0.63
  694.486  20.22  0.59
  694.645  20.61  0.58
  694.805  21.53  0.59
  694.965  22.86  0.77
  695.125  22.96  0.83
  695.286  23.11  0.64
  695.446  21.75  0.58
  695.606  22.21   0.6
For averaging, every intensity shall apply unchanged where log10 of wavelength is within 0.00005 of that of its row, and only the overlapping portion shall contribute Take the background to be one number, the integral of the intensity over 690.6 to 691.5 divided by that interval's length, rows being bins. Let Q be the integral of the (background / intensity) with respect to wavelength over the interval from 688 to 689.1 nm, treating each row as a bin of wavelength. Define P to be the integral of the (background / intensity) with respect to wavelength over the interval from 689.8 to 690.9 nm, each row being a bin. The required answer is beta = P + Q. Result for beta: 2.21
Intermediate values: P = 1.08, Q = 1.14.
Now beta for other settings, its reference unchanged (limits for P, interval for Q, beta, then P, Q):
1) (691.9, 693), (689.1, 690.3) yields 2.31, 1.11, 1.19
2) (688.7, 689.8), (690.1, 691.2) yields 2.18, 1.10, 1.08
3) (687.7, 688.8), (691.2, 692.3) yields 2.26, 1.14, 1.11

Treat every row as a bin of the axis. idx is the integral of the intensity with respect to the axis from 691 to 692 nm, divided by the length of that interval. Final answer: 21.3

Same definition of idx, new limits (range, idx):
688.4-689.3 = 21.3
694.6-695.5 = 22.2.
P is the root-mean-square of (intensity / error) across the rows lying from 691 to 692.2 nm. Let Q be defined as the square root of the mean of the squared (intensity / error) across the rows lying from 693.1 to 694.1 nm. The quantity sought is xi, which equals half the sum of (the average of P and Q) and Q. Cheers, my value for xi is 34.8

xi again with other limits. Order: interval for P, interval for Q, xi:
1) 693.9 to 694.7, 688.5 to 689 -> 33.3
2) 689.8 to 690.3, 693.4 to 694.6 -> 33.9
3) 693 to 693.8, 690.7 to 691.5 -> 34.3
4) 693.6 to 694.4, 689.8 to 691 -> 34.5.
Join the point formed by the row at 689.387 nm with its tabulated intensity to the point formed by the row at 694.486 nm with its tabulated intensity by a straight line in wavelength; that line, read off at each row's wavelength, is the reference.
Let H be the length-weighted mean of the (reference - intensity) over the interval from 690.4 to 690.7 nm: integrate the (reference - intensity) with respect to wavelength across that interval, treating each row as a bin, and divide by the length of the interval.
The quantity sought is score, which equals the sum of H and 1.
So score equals 0.2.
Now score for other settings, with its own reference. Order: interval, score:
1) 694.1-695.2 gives -0.5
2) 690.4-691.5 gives 0.6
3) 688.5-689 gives 2.2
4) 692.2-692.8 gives 0.4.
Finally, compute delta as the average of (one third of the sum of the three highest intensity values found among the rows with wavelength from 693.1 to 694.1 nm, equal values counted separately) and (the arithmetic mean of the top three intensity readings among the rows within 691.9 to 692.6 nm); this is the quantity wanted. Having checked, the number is 21.5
